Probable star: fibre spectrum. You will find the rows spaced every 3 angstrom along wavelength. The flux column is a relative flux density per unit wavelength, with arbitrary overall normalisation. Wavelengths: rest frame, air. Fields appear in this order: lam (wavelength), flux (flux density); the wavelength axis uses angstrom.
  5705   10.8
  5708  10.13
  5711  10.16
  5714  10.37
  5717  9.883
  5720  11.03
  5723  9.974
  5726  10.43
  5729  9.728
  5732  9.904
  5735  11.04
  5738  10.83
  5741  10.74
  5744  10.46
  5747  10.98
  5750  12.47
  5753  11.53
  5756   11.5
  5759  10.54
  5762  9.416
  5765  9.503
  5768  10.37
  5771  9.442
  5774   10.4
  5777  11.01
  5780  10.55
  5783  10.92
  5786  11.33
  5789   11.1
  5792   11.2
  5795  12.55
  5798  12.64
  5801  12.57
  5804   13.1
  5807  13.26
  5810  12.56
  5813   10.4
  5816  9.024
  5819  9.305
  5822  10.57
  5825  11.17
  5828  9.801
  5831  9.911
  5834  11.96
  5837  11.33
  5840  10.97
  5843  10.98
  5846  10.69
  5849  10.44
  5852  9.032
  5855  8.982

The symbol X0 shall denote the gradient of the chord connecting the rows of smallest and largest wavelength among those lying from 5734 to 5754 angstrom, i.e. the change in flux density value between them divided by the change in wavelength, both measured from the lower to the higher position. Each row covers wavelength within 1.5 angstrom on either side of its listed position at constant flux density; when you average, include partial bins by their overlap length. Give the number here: 0.03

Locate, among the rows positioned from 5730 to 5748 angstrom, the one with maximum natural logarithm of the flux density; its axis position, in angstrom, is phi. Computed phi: 5735 angstrom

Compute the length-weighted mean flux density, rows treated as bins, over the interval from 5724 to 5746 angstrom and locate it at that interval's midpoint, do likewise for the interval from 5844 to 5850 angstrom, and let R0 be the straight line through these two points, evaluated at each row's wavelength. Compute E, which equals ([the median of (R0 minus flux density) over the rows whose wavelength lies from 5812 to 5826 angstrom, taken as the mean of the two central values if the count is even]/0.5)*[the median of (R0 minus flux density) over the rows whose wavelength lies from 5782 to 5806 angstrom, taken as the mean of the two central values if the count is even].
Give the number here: -0.5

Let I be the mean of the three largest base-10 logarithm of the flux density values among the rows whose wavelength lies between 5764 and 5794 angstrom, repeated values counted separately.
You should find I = 1.050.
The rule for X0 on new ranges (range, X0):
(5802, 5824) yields -0.14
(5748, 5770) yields -0.12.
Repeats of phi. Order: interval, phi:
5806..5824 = 5807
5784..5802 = 5798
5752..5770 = 5753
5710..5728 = 5720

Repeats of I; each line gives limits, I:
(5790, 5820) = 1.114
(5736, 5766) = 1.073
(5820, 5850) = 1.060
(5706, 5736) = 1.035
